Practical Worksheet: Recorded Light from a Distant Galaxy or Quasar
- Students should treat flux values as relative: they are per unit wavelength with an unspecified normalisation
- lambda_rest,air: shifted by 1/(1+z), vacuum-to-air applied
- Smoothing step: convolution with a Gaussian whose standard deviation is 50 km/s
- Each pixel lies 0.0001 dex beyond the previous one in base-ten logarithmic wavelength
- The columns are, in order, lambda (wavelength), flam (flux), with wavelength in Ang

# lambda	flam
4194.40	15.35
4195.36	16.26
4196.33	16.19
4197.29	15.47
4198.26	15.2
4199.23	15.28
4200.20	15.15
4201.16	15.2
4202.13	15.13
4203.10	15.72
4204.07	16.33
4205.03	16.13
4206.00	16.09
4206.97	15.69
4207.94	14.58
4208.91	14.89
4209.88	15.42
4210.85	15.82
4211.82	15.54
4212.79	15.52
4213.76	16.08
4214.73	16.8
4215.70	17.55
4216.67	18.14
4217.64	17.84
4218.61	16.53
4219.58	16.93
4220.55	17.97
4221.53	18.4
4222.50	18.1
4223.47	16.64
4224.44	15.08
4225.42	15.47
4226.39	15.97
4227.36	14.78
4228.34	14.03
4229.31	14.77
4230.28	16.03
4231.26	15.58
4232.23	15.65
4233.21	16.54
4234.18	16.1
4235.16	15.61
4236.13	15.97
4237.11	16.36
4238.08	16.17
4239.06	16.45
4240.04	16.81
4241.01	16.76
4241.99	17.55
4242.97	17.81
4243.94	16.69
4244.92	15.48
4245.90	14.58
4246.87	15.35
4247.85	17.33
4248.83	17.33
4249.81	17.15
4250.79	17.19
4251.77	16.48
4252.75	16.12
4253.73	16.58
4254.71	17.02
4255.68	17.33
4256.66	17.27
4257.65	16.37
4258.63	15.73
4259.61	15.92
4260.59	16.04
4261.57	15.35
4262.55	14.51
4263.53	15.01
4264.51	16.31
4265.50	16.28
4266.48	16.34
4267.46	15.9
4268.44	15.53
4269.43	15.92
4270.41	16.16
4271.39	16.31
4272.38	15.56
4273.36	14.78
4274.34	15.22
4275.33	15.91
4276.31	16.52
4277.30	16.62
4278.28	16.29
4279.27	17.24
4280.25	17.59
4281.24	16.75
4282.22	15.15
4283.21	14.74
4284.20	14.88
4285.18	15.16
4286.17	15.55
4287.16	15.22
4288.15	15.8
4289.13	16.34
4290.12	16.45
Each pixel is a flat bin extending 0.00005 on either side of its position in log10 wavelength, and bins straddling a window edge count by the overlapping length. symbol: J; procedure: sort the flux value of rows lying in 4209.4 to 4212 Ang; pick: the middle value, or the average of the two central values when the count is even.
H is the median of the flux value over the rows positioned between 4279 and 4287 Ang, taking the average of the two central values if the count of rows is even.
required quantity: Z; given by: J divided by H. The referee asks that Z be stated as 1.01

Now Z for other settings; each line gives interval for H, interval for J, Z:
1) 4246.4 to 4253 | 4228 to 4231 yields 0.86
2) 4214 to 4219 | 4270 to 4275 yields 0.89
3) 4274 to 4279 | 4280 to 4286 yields 0.93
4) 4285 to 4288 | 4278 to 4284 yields 1.09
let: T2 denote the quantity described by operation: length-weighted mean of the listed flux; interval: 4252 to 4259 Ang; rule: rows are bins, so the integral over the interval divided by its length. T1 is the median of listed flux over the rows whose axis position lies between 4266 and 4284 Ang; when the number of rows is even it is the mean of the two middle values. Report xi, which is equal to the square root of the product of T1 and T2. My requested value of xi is 16.3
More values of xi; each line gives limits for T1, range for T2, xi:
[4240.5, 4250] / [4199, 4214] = 16.2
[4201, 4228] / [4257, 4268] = 15.9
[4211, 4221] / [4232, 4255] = 16.7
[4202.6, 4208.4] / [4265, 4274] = 15.9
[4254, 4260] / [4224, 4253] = 16.4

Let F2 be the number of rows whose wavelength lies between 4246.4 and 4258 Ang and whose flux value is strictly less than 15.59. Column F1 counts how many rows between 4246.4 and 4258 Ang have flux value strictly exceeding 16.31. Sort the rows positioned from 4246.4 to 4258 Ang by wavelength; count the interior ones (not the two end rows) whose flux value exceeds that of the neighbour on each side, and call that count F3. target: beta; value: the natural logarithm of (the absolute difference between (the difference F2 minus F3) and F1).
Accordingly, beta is 2.4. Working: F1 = 10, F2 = 1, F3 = 2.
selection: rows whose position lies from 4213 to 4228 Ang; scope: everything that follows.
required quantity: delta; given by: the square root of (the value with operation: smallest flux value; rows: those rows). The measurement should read 3.84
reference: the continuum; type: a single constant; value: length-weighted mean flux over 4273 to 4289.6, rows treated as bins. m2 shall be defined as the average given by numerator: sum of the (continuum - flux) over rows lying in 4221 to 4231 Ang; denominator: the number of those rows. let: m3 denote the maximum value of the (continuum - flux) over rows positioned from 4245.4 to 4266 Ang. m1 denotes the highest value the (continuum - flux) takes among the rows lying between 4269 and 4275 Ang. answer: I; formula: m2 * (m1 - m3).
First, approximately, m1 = 1.1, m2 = -0.05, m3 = 1.37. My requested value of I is 0.01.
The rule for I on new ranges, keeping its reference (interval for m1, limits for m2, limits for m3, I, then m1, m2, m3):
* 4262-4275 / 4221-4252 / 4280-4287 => -0.09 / 1.4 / -0.38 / 1.14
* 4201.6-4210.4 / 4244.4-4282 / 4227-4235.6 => 0.17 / 1.3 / -0.32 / 1.85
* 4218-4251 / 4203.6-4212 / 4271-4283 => 0.20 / 1.8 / 0.27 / 1.10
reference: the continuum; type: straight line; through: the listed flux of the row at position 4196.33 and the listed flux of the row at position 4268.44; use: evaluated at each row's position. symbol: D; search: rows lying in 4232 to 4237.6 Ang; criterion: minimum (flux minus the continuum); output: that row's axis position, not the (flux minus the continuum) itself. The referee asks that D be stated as 4235.16 Ang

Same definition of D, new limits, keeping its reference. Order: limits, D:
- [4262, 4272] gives 4262.55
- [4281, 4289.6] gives 4283.21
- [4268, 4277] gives 4273.36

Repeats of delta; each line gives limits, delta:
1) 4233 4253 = 3.82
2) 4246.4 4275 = 3.81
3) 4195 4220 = 3.82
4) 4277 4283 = 3.89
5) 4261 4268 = 3.81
